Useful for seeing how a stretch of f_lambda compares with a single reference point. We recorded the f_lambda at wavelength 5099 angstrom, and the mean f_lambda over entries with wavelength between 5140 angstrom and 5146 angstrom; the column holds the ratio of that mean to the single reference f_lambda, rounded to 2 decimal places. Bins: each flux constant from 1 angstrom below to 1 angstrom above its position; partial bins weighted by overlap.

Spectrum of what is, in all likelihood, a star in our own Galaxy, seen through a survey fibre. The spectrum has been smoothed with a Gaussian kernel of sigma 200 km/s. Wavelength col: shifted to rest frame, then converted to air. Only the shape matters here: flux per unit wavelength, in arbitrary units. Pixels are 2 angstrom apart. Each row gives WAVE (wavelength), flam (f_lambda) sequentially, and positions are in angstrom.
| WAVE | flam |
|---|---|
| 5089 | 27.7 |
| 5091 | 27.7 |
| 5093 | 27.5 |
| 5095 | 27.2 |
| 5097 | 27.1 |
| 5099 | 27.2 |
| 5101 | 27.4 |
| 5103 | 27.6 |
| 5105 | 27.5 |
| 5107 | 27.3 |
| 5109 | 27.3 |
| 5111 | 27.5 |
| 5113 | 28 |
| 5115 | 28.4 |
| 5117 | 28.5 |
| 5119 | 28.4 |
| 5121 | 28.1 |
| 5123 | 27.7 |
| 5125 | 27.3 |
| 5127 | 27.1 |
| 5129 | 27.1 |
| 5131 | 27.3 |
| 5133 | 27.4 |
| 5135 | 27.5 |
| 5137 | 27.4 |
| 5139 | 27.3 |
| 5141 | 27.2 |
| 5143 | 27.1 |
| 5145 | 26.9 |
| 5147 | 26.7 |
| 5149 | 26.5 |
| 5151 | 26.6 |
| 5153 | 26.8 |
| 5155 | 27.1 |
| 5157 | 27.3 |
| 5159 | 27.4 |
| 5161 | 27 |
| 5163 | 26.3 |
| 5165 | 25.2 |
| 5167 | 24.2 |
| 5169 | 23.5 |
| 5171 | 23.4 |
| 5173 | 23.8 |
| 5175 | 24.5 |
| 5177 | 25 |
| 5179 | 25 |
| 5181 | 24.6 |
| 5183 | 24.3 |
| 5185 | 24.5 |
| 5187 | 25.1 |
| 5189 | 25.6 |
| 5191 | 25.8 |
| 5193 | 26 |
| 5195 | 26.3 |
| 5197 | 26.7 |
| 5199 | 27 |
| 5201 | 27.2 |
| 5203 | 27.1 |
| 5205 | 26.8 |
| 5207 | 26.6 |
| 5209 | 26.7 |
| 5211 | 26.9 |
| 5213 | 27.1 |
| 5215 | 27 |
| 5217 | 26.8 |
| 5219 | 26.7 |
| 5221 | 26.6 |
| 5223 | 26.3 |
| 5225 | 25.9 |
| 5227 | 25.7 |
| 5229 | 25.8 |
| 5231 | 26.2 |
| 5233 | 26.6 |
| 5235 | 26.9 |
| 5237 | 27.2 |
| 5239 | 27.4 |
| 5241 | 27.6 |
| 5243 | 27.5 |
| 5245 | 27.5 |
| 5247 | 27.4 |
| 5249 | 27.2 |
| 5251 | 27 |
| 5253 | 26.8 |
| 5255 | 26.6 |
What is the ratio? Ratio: 1.00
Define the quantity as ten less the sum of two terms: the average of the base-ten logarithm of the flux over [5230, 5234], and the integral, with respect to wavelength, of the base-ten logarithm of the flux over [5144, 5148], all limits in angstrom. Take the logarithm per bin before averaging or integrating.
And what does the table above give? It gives 2.87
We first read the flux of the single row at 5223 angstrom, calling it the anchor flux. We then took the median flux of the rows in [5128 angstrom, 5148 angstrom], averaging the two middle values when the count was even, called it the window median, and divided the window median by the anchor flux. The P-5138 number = 1.04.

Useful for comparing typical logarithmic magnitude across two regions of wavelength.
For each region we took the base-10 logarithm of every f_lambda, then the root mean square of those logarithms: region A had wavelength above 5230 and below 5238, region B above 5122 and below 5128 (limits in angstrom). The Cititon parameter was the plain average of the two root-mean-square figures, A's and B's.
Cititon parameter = 1.43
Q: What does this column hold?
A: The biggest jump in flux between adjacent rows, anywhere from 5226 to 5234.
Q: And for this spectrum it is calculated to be 0.40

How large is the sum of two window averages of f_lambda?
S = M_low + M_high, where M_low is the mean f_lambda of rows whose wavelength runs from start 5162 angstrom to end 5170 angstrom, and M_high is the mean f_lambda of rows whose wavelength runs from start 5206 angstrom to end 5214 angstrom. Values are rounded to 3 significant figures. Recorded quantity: 51.6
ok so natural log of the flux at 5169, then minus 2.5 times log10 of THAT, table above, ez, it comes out -1.25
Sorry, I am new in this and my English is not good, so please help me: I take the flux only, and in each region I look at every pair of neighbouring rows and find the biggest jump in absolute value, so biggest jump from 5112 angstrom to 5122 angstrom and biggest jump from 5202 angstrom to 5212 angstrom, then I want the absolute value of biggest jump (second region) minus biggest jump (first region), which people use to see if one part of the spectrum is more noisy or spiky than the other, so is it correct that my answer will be 0.10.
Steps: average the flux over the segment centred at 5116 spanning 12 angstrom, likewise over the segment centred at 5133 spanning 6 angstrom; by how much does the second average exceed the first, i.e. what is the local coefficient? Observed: -0.75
